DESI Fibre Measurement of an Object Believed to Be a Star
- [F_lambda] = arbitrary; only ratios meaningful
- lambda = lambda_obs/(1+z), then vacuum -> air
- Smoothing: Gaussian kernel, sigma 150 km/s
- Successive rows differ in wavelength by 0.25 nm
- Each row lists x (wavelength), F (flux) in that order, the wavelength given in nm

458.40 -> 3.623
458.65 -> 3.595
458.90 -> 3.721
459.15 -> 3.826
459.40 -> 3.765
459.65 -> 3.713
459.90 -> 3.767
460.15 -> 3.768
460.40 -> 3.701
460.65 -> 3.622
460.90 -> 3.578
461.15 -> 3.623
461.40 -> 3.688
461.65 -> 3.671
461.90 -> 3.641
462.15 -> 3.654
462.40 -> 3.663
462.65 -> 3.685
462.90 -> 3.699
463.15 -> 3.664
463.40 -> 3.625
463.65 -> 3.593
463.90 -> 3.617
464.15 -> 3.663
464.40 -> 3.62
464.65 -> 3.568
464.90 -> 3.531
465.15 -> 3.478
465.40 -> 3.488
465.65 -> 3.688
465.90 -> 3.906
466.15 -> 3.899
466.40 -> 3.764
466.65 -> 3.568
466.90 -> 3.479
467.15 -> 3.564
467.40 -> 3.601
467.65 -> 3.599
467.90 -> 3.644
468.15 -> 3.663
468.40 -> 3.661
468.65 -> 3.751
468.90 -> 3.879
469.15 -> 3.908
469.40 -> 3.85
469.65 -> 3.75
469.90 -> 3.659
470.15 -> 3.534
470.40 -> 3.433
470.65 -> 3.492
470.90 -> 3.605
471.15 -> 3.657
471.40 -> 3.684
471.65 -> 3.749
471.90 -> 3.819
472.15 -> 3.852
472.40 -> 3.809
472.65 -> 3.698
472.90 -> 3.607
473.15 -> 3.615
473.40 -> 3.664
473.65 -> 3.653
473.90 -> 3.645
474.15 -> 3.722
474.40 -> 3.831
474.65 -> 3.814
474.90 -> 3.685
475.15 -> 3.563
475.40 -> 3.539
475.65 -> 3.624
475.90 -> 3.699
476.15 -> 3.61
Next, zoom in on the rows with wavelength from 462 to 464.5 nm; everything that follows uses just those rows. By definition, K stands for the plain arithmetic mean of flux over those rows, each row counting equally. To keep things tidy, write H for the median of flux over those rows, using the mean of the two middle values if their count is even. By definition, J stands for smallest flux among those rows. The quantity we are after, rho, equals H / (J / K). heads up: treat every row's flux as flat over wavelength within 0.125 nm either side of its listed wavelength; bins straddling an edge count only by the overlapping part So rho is 3.715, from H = 3.66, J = 3.593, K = 3.648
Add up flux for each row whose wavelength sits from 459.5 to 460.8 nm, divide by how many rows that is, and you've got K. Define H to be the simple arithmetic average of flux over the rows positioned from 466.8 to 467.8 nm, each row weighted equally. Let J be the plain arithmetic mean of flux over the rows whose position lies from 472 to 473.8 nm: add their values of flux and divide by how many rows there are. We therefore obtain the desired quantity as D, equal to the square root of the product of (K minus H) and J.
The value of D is 0.75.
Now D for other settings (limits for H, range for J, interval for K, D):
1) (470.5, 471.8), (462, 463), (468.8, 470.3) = 0.68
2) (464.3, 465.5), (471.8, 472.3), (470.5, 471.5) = 0.53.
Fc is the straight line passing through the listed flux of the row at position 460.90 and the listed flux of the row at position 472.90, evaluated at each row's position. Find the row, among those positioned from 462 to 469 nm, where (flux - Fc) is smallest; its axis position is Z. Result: 466.90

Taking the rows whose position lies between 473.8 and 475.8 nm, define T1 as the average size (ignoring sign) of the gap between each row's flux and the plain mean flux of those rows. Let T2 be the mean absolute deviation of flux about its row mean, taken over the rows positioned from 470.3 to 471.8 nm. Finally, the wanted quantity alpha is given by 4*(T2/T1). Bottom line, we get 4.4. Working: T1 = 0.085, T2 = 0.09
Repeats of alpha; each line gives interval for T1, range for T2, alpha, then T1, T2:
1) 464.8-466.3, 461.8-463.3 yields 0.4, 0.166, 0.02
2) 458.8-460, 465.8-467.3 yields 19.3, 0.033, 0.16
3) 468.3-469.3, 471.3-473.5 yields 3.2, 0.094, 0.08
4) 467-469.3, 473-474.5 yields 2.4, 0.100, 0.06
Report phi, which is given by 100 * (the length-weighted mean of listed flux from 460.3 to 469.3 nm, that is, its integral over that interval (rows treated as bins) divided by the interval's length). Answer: 366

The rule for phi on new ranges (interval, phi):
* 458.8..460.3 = 376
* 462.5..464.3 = 365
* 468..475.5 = 369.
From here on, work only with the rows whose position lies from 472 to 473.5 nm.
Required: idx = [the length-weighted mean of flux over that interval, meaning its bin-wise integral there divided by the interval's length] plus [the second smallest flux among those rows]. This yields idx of 7.33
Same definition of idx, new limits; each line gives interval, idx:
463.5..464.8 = 7.20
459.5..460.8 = 7.41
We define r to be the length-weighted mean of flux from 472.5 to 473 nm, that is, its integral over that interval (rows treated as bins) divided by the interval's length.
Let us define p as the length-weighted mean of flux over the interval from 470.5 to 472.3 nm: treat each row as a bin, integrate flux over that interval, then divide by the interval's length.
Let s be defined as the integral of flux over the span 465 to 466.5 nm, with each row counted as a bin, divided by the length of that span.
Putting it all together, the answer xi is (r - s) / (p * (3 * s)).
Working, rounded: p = 3.69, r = 3.66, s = 3.70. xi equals -0.0009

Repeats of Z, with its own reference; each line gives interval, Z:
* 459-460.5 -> 460.40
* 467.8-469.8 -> 467.90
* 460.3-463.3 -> 460.90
